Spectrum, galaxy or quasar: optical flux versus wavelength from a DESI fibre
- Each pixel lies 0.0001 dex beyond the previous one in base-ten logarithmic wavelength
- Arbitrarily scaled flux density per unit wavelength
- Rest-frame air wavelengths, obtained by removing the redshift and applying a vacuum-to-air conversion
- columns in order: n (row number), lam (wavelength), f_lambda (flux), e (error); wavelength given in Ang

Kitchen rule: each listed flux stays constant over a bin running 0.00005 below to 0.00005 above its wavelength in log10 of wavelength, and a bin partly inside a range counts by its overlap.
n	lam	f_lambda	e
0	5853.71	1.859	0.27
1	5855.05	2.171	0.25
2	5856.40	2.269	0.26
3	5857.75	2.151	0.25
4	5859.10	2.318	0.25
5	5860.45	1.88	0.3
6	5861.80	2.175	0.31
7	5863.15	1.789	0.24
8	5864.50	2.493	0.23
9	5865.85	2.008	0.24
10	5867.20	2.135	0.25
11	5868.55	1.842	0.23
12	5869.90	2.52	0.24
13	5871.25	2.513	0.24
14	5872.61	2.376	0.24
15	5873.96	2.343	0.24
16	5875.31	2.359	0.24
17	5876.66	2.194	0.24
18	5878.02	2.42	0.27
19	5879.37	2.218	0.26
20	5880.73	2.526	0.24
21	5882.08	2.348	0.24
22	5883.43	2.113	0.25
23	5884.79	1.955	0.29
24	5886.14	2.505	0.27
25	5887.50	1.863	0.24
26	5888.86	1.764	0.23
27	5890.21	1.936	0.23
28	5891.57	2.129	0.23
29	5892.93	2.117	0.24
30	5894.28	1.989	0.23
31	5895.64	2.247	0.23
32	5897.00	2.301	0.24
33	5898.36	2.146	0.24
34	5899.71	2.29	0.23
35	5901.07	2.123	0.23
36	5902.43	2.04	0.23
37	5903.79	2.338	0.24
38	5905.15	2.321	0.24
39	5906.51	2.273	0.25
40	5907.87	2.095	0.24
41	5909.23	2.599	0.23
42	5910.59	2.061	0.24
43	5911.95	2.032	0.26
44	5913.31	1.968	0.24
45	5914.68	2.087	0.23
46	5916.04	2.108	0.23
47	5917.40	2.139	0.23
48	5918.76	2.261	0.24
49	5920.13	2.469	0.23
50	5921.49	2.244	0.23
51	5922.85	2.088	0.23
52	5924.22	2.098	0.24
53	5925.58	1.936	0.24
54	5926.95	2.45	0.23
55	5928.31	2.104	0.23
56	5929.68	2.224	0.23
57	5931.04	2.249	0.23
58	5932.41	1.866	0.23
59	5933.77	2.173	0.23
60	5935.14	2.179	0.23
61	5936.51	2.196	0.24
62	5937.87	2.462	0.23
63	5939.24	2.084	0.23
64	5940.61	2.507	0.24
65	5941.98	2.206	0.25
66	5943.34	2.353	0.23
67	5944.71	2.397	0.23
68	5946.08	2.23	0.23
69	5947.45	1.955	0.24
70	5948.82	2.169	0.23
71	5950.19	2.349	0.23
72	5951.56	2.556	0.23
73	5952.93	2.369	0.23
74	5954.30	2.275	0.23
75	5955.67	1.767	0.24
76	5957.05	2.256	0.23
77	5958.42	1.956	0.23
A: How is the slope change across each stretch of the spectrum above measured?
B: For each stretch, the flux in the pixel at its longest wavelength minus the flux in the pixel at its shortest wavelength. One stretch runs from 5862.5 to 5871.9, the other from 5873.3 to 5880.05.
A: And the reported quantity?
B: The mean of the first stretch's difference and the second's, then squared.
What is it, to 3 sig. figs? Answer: 0.0897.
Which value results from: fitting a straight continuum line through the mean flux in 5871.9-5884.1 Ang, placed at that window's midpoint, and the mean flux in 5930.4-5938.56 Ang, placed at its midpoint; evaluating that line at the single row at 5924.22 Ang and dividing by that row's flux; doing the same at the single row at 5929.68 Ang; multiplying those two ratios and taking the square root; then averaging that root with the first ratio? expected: 1.04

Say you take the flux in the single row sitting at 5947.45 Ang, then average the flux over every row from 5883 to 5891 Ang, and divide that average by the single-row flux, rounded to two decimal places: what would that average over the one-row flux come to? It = 1.03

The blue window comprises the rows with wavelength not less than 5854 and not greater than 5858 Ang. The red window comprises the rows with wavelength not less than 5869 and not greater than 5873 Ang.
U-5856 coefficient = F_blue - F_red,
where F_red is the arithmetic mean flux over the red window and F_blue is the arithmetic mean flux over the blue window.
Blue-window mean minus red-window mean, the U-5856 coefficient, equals -0.27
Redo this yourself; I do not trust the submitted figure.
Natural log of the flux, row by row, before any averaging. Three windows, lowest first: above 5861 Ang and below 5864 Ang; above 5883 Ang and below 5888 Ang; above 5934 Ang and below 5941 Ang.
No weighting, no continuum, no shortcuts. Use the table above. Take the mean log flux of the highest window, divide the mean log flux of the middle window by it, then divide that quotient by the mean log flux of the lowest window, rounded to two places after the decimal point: 1.32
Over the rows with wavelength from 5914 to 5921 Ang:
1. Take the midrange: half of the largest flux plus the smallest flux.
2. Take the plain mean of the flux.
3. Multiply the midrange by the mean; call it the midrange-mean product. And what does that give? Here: 5.0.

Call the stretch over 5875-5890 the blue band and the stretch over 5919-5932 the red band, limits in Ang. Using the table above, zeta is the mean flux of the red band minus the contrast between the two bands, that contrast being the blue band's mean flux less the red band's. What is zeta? 2.21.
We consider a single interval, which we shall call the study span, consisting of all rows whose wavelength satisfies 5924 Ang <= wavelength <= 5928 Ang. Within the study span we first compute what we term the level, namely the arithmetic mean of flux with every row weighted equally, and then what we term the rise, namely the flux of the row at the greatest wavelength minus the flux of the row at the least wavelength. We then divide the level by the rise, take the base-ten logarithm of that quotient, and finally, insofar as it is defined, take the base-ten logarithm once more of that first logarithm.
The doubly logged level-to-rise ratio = -0.10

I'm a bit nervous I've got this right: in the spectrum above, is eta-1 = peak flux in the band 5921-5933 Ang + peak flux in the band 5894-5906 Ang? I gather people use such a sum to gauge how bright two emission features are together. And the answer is 4.79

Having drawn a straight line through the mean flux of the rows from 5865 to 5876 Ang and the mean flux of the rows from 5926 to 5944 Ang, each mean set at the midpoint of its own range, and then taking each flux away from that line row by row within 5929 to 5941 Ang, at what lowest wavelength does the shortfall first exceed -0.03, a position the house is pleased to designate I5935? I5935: 5929.68 Ang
